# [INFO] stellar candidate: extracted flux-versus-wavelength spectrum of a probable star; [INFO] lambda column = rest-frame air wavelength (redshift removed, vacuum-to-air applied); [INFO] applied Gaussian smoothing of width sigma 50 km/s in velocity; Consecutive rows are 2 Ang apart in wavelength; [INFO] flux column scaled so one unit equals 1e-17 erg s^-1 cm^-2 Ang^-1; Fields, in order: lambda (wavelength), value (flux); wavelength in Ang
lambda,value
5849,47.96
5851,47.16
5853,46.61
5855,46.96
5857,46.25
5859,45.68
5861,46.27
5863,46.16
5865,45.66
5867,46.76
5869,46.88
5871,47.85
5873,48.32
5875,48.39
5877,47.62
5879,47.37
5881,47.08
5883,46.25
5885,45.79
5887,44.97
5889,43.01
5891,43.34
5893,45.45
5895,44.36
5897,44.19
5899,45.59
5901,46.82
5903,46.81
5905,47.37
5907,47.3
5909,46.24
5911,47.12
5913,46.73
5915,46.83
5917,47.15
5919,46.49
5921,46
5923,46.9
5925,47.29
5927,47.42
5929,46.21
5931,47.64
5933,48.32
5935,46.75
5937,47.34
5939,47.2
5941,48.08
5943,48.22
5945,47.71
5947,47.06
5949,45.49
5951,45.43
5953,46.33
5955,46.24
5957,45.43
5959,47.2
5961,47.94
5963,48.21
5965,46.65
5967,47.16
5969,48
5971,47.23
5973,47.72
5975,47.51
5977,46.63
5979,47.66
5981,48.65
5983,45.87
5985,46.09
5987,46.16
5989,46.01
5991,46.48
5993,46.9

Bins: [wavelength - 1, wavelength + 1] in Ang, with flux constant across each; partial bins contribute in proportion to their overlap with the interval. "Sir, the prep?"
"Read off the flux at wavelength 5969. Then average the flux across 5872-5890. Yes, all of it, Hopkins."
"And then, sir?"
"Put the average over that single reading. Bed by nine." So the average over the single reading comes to 0.97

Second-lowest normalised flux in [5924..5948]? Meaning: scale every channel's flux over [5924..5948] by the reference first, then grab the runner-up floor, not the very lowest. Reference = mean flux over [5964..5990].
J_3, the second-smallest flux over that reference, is 0.99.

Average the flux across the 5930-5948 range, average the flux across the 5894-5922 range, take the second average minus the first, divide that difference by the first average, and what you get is -0.03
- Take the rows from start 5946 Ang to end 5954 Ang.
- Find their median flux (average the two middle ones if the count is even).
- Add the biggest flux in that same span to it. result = 93.0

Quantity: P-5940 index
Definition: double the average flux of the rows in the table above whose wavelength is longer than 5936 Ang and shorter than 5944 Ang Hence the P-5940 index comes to 95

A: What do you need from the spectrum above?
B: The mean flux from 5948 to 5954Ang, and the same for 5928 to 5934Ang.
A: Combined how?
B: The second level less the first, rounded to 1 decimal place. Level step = 1.6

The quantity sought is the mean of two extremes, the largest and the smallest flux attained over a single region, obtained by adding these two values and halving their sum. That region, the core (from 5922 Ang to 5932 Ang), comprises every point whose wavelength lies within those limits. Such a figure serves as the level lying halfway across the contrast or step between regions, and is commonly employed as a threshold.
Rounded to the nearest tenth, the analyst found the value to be 46.9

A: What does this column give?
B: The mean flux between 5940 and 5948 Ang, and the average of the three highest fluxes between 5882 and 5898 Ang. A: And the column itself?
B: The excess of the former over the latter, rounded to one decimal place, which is 1.9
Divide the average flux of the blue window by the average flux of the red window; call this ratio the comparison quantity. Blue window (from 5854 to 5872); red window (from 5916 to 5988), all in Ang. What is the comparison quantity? 0.99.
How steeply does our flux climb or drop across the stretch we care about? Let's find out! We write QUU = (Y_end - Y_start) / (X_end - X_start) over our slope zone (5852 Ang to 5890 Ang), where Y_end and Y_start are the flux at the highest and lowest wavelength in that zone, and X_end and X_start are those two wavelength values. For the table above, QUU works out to -0.100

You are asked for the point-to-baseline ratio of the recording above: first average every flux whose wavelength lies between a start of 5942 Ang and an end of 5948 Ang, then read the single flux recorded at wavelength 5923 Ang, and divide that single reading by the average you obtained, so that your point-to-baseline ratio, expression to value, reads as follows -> 0.98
